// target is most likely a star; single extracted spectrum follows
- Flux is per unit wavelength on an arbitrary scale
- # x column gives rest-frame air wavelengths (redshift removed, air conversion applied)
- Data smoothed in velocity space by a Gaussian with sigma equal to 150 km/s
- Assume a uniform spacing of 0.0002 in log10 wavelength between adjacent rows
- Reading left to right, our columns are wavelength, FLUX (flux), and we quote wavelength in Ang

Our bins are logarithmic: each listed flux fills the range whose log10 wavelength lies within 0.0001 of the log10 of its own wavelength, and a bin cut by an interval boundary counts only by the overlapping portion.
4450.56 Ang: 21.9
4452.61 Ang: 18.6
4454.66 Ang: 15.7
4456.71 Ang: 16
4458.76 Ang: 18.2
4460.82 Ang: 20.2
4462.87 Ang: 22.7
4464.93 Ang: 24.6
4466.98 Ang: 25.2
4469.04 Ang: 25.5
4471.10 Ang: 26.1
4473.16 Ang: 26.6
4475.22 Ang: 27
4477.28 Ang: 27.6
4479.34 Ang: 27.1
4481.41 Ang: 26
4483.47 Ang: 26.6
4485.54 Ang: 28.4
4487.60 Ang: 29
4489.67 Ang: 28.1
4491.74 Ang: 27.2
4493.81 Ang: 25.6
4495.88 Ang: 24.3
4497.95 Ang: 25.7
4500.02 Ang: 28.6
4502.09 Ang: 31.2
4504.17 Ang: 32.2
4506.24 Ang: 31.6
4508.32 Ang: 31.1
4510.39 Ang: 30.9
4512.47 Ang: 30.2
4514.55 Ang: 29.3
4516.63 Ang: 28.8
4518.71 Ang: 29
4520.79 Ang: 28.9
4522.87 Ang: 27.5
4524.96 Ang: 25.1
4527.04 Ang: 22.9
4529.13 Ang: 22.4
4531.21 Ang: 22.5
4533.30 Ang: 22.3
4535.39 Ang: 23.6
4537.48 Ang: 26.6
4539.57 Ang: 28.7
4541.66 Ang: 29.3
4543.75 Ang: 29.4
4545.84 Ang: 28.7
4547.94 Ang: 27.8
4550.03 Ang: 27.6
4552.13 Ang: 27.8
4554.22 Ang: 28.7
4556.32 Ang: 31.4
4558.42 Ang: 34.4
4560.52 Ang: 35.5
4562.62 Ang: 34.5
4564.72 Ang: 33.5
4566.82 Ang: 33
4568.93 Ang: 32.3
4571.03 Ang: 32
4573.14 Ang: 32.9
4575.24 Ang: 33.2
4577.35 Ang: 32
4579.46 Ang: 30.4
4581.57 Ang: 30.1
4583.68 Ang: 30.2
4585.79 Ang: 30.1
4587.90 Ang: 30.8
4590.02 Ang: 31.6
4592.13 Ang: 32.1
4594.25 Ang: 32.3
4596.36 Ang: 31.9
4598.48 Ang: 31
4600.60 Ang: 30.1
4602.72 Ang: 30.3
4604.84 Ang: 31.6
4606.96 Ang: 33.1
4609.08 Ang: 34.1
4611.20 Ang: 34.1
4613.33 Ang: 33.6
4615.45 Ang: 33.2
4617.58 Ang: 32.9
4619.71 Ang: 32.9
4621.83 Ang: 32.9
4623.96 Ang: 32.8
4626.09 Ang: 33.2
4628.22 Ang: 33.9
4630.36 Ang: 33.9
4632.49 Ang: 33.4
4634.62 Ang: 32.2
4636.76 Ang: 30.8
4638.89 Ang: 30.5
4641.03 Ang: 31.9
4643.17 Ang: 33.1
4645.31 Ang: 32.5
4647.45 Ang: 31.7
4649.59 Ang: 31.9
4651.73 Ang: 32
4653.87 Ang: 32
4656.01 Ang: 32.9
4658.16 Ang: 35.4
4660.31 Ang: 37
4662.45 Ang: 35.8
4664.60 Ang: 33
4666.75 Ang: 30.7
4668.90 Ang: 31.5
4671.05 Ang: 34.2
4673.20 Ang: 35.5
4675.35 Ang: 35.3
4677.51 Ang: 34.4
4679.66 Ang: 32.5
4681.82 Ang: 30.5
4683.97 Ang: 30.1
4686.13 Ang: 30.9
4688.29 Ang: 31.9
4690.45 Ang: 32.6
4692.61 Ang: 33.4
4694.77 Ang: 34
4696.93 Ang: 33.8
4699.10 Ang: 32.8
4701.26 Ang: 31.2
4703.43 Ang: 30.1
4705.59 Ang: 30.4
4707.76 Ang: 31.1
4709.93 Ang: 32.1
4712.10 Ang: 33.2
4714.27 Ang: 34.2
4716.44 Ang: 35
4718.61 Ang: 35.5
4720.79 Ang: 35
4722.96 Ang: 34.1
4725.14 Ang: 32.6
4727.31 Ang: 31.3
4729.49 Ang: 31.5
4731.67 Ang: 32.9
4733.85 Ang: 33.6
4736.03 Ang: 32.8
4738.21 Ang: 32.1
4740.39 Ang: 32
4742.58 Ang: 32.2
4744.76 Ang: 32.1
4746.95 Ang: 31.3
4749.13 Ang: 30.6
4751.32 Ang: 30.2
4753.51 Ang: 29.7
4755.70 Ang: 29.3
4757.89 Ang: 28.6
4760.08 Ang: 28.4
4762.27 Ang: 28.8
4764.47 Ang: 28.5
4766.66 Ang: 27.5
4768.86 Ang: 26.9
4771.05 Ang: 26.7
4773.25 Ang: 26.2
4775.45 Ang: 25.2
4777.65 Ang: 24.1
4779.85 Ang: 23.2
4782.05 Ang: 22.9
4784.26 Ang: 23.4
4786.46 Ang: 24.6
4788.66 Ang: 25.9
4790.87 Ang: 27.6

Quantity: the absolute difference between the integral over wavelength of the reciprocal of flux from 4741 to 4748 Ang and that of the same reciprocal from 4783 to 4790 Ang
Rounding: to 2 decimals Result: 0.06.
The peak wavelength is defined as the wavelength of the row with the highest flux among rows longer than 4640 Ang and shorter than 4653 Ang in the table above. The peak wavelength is 4643.17 Ang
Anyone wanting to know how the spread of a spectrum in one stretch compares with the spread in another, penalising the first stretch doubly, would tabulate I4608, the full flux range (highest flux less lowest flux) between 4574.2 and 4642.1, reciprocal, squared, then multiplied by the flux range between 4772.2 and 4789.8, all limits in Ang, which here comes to 0.21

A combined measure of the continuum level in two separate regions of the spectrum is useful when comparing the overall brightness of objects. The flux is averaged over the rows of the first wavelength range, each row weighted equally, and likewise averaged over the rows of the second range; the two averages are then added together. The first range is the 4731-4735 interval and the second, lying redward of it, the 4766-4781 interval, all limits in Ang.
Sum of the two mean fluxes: 58.9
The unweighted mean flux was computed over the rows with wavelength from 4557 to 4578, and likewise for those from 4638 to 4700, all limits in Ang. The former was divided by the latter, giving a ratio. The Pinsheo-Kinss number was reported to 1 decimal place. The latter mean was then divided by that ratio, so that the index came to 32.5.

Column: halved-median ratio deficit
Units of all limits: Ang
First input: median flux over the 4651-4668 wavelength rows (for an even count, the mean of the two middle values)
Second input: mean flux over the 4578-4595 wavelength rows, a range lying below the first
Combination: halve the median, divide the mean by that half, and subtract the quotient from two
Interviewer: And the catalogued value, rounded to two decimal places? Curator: 0.12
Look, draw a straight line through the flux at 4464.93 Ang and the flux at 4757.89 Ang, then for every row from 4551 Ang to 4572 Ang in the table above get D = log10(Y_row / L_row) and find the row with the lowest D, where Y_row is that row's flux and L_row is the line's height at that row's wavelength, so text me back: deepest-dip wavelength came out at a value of 4552.13 Ang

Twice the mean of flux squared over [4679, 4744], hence 2118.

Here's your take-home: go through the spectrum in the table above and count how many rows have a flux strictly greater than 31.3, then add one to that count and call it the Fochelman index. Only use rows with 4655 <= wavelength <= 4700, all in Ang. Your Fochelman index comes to 18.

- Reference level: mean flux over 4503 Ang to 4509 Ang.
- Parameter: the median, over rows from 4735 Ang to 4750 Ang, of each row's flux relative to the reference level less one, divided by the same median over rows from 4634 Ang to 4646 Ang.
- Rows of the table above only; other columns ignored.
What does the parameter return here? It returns 1.1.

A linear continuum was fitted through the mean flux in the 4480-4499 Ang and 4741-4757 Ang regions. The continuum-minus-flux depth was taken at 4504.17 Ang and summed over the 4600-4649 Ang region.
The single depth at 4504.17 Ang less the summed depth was 80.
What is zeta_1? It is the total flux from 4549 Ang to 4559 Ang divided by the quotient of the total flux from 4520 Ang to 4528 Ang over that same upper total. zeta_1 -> 215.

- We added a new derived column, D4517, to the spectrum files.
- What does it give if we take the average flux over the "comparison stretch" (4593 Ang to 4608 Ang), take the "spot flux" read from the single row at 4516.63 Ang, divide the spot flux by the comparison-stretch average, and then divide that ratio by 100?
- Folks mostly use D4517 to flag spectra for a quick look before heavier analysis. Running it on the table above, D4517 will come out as 0.0092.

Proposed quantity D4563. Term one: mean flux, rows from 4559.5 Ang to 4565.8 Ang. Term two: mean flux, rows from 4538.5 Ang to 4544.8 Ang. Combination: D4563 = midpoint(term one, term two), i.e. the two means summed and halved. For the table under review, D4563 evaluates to 31.8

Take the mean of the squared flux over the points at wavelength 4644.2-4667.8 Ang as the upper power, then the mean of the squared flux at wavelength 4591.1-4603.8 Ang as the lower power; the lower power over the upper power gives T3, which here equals 0.89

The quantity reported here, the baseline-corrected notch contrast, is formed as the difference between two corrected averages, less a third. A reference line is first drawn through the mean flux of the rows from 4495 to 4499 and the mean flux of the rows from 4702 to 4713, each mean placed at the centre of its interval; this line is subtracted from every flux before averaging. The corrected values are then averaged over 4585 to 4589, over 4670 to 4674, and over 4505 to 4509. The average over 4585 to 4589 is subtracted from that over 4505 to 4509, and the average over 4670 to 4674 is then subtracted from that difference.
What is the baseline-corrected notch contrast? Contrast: -1.2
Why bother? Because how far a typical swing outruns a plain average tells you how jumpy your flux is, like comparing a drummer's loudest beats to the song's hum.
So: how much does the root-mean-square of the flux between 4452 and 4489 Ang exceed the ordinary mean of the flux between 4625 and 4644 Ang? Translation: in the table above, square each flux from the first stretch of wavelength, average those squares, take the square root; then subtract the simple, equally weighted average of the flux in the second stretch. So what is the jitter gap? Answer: -8.2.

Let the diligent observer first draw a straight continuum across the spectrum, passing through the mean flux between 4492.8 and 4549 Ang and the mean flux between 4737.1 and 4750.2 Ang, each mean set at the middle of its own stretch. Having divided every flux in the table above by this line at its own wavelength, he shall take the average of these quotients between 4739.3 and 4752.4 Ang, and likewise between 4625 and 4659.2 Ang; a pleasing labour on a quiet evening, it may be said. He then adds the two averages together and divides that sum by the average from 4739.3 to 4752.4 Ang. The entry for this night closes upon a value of 2.10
